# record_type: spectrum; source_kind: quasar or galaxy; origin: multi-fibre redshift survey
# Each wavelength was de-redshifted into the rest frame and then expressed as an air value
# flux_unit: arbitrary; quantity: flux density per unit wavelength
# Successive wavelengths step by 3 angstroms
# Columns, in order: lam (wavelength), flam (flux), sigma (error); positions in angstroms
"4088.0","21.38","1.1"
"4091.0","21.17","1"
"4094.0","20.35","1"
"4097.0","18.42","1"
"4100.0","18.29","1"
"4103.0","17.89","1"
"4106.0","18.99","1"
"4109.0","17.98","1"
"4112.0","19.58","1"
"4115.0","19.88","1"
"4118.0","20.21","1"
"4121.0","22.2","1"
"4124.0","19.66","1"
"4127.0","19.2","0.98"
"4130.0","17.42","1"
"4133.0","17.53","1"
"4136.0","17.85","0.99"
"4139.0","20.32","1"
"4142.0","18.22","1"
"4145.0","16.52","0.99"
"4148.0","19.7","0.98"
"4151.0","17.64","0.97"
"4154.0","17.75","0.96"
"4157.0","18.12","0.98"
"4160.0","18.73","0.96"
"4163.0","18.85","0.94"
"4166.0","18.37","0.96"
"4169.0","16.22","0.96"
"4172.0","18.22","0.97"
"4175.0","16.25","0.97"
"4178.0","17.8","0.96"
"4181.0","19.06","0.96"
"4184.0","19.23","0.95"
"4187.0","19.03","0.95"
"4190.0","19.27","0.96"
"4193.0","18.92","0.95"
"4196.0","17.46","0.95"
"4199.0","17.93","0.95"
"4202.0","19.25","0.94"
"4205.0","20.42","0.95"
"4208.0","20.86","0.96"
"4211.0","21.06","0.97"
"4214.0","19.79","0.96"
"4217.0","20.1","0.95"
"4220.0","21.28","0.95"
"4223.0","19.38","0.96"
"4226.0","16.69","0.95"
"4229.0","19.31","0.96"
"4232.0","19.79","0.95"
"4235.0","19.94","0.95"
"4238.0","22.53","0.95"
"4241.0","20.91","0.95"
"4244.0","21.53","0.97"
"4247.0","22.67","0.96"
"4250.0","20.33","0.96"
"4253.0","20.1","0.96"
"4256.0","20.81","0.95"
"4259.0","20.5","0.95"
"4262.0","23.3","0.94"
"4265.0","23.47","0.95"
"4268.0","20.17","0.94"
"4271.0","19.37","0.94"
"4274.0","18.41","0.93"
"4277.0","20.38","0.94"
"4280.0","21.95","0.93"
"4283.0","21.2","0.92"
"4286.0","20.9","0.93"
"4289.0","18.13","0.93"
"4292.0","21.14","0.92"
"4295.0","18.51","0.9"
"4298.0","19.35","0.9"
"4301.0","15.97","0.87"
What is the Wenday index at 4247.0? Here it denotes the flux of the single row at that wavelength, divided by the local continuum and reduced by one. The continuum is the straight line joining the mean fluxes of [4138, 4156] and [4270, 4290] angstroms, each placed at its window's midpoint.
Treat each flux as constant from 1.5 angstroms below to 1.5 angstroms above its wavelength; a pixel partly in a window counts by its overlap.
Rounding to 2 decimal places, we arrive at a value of 0.15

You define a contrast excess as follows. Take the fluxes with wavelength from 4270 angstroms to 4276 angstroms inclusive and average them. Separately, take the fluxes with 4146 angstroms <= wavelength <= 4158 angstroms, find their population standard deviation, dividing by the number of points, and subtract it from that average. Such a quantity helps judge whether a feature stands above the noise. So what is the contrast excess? 18.1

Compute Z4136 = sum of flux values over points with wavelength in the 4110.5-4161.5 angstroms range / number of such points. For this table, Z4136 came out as 18.9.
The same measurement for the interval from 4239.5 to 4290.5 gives 20.8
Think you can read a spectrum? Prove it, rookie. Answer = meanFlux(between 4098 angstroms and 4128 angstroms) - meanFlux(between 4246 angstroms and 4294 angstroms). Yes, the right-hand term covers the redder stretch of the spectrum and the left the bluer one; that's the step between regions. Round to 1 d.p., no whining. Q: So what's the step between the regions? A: -1.4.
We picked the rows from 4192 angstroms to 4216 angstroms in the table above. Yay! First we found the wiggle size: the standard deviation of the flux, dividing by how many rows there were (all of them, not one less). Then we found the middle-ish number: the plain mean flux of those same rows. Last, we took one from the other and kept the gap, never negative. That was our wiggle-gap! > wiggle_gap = 18.2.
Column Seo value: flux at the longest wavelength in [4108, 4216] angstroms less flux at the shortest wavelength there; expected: 1.8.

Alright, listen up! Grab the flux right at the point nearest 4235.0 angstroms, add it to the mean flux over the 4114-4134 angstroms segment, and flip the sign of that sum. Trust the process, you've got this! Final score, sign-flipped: -39.4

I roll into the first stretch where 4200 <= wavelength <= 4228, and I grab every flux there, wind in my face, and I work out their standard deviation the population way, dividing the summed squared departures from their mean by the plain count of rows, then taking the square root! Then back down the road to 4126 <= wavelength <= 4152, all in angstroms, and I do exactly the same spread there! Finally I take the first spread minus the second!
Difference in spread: 0.2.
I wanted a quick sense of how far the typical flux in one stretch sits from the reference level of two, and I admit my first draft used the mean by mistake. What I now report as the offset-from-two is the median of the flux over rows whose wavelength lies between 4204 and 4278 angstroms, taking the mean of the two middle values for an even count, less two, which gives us 18.4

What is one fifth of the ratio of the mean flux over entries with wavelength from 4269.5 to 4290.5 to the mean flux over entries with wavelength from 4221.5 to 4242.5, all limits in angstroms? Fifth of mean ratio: 0.203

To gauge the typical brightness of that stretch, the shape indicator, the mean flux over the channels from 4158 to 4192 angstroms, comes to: 18.3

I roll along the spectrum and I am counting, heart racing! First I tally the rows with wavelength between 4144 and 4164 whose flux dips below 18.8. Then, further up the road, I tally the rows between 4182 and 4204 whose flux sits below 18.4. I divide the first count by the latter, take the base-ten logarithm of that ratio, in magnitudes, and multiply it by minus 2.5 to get -1.0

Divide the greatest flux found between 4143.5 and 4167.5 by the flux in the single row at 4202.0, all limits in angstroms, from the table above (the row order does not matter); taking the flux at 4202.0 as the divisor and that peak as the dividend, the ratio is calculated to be 1.02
